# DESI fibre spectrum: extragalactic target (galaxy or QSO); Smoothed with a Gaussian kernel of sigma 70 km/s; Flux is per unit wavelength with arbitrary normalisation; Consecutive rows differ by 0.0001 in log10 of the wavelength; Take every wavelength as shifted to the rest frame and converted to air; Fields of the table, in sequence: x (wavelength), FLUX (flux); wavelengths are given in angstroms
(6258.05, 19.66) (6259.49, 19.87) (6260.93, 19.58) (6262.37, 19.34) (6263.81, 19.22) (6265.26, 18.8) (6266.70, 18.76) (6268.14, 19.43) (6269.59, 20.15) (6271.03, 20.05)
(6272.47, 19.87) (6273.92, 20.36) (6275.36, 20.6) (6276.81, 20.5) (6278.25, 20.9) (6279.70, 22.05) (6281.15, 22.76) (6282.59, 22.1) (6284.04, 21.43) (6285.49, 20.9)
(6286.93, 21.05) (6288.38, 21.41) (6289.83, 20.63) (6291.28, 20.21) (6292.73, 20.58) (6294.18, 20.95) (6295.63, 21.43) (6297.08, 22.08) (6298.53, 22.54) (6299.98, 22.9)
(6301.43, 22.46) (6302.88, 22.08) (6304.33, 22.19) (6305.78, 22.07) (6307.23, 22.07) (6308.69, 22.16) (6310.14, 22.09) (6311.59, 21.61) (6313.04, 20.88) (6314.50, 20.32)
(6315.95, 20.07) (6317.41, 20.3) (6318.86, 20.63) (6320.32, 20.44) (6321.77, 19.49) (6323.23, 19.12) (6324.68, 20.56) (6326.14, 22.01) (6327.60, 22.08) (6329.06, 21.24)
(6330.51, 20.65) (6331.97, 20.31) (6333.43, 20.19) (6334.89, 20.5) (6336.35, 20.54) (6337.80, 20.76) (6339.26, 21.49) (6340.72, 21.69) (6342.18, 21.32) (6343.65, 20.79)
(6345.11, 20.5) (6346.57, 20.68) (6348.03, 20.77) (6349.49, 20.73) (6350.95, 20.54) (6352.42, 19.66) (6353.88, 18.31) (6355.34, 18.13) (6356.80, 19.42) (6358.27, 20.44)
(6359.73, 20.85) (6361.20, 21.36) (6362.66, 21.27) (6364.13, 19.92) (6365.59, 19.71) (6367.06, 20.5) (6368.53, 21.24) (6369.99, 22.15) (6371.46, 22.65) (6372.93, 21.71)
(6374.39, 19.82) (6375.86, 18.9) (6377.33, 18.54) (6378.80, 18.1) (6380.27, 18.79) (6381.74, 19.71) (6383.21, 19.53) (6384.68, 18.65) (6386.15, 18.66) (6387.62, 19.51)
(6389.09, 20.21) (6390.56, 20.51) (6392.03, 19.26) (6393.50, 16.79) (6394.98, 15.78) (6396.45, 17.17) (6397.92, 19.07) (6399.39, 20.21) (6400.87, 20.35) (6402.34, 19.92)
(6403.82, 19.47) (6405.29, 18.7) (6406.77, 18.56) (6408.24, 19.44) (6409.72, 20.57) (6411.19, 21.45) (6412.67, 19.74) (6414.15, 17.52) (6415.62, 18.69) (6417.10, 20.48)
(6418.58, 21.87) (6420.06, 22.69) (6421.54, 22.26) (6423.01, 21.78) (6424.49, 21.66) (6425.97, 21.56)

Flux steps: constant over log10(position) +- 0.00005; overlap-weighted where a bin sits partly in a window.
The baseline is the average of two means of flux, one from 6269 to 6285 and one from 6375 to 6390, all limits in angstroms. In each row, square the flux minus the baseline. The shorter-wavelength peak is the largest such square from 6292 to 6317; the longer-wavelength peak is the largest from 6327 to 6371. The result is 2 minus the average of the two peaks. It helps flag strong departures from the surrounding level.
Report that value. -4.4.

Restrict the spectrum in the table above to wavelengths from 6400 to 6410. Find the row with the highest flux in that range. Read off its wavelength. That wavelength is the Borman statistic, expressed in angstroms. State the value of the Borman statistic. 6409.72 angstroms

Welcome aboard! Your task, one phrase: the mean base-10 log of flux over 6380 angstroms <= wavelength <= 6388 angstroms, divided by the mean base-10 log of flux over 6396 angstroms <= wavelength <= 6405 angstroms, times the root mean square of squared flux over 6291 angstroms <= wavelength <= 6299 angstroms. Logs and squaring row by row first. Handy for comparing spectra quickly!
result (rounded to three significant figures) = 454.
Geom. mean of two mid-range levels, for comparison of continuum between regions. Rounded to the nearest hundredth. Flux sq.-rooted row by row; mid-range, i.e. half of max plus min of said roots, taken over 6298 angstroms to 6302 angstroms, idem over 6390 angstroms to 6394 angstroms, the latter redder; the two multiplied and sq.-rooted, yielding 4.53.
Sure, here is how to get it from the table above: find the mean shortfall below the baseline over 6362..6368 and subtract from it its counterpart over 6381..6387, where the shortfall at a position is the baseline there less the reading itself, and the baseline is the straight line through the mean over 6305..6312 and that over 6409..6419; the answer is -0.9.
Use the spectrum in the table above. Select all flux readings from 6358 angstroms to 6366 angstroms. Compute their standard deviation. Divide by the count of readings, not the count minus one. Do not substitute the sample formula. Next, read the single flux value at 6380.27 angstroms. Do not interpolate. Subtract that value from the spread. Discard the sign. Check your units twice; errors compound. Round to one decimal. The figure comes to 18.2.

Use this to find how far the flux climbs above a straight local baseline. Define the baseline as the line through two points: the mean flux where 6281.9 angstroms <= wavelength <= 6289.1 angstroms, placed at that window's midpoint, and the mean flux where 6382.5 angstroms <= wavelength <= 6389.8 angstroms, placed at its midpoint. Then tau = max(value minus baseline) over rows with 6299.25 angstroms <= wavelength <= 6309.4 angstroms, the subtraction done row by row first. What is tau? 1.8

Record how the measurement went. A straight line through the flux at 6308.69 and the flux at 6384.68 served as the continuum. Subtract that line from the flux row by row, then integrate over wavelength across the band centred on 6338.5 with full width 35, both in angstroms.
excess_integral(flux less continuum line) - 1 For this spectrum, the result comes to -11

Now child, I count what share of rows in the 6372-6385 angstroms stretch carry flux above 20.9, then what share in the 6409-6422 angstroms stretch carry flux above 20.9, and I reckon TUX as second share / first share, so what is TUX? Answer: 4.0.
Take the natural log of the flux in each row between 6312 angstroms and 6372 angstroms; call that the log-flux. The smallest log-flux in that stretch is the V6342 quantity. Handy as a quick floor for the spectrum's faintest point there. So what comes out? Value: 2.90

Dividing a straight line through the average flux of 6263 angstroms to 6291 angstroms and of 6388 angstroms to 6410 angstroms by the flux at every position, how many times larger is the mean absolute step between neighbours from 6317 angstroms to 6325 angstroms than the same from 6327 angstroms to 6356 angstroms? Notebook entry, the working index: 1.8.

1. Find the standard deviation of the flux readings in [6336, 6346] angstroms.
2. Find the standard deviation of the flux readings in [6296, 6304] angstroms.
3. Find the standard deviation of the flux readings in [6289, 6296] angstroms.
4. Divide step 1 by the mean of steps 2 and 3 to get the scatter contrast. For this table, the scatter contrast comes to 1.2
